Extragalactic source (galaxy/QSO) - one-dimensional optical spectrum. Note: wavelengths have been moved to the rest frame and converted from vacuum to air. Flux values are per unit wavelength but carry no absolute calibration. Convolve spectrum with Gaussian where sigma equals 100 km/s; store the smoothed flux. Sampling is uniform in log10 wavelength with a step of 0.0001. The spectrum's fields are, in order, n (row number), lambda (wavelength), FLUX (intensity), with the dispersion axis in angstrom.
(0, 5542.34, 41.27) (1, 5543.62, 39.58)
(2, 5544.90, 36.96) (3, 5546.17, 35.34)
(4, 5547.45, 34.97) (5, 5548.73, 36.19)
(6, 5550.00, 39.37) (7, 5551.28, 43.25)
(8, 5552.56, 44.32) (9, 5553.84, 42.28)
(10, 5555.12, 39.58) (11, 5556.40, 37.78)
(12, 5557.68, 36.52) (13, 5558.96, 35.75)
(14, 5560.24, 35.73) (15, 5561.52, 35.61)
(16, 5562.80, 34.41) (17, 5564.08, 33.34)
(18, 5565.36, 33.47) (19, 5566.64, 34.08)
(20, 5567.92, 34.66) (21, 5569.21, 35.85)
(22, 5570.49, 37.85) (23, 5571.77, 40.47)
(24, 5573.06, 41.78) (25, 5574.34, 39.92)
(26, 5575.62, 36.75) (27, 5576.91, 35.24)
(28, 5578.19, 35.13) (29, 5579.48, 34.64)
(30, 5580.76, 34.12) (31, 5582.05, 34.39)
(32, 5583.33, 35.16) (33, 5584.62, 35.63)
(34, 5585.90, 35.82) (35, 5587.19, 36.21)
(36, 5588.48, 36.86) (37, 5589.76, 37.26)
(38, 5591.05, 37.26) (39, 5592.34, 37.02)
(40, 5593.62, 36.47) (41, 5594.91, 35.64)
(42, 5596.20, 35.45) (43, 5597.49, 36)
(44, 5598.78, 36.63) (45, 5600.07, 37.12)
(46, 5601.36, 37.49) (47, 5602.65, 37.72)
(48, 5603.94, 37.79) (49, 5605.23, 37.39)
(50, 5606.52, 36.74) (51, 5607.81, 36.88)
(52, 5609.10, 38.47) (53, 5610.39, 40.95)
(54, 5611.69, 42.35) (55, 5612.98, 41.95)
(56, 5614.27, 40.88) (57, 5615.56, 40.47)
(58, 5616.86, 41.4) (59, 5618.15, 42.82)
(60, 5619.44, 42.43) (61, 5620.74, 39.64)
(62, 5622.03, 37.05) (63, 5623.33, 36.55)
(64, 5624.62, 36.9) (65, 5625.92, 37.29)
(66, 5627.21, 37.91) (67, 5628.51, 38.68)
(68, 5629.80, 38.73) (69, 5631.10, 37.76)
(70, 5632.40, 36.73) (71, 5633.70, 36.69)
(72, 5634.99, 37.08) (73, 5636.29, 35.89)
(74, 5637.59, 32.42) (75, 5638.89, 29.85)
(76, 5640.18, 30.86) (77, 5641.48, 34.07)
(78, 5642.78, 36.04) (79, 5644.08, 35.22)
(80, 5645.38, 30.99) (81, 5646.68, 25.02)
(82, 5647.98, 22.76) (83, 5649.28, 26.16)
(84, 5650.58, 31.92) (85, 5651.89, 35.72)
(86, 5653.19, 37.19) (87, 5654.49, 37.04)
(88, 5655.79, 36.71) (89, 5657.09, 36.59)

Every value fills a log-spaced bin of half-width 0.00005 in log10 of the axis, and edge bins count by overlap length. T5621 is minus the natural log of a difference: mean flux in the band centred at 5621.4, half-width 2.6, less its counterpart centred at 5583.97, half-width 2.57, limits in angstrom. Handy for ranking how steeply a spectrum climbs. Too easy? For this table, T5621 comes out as -1.3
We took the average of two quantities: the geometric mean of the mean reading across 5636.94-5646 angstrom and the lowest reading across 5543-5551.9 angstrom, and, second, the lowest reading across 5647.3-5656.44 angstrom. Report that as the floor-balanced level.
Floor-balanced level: 28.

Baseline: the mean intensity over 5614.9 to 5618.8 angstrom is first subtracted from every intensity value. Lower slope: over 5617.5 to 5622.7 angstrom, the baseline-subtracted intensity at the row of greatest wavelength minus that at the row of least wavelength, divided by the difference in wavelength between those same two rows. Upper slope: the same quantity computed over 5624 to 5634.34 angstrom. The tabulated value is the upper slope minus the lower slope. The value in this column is 1.5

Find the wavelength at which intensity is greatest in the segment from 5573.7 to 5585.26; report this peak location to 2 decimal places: 5574.34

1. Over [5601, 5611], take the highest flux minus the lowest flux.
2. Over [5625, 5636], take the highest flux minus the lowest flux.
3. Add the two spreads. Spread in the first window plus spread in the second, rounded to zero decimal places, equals 6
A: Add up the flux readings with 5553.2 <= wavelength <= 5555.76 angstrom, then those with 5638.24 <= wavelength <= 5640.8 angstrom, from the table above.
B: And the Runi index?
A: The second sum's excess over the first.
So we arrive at -21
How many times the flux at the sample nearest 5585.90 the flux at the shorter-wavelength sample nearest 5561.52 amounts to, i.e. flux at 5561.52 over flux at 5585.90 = 0.99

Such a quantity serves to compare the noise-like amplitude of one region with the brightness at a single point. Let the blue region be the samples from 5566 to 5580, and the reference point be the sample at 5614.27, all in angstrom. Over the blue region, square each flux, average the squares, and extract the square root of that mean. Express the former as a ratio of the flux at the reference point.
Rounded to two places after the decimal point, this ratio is 0.91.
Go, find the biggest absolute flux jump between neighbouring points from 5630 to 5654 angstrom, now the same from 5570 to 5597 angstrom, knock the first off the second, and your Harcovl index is -3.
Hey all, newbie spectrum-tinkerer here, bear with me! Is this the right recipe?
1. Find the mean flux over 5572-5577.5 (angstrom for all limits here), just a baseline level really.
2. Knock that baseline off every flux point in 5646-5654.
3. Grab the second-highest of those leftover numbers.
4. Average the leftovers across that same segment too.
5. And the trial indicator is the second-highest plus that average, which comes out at -11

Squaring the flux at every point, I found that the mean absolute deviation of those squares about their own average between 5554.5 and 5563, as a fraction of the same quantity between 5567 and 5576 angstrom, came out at 0.6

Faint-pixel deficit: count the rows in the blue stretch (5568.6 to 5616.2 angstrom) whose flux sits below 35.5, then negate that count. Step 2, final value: -7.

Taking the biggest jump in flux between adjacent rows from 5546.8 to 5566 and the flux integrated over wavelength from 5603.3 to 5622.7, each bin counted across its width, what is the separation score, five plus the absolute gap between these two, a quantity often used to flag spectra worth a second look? 773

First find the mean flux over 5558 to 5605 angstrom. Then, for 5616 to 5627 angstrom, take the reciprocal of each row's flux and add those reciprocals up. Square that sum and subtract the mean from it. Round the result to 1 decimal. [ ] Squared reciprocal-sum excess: -36.2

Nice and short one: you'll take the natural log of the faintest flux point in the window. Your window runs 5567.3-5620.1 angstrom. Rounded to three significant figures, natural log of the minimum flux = 3.53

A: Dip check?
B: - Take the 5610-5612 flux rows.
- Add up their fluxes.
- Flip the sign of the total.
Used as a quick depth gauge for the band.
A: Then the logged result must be -83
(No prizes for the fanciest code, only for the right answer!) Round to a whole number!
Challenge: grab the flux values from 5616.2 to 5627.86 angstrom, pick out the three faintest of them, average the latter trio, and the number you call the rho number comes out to 37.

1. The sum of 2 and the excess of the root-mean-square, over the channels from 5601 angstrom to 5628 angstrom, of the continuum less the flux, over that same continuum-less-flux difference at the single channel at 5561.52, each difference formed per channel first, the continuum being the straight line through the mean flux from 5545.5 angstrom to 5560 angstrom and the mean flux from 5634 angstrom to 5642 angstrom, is 4.3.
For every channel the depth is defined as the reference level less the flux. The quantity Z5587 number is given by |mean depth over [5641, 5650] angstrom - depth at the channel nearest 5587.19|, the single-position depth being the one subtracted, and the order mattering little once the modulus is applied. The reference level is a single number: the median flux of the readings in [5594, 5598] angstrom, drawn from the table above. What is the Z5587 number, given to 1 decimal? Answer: 6.2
